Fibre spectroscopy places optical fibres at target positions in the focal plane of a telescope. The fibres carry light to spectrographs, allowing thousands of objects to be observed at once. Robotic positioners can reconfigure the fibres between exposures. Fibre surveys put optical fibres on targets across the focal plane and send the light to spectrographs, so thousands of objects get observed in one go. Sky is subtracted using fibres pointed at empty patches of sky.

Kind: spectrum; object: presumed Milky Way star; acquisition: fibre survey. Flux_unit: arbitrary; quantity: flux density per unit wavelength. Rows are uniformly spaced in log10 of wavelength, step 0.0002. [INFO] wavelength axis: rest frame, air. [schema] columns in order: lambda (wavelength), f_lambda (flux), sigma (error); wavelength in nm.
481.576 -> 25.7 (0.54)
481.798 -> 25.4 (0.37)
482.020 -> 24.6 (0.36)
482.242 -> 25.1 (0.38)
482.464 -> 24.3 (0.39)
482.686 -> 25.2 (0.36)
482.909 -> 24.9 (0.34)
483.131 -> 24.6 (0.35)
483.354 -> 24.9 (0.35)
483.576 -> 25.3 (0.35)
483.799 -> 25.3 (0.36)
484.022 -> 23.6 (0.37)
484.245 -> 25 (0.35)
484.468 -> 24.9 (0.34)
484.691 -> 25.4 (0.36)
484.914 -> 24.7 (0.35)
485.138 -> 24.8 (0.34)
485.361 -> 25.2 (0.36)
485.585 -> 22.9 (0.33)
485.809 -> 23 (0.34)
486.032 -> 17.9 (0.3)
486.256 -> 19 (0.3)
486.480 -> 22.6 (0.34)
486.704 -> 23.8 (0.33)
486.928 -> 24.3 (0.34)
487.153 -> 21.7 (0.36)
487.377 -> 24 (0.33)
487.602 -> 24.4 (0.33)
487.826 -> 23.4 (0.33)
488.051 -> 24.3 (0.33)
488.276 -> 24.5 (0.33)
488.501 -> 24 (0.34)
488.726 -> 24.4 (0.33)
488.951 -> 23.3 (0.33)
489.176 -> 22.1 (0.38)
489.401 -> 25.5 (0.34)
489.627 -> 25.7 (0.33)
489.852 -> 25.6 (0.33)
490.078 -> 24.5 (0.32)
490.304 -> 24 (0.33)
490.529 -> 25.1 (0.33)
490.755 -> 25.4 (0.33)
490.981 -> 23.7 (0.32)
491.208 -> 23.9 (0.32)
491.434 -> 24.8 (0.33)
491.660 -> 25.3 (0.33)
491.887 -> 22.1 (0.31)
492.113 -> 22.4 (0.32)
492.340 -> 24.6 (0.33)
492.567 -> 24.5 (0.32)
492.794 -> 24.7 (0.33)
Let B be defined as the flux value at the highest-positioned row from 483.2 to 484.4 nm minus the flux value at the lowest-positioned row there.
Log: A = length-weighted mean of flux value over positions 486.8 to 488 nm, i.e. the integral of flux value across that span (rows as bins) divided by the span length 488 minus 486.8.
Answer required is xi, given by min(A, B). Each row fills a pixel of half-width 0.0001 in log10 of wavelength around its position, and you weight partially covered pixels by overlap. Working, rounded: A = 23.6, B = 0.1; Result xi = 0.1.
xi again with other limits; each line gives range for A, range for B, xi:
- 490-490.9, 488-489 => -1.0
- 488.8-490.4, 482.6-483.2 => -0.6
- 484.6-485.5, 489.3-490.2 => -1.0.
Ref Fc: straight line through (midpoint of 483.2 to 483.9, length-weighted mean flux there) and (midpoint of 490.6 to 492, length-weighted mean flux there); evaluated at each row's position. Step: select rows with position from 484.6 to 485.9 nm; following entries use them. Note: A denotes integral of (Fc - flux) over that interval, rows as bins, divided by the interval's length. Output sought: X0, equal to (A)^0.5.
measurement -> 0.77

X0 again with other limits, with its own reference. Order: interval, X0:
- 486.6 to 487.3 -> 1.20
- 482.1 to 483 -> 0.62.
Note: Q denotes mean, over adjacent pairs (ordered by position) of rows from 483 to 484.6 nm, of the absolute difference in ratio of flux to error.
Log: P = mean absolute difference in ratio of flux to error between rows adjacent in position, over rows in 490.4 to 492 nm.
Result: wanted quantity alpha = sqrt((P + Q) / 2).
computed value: 1.63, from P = 2.0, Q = 3.3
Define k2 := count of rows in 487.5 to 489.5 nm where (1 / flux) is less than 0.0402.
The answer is 1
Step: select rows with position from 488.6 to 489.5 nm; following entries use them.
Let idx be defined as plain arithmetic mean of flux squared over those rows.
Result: 569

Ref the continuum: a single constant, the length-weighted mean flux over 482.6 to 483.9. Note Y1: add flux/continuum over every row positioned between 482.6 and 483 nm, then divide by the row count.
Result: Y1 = 1.00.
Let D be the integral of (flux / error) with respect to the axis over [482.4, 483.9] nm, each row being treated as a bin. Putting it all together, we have 105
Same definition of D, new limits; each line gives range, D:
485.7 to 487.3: 106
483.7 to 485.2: 105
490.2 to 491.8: 120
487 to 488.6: 113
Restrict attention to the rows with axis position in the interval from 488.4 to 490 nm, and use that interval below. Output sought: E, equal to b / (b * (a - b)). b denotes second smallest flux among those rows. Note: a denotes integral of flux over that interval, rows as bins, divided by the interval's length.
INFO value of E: 0.9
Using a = 24.4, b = 23.3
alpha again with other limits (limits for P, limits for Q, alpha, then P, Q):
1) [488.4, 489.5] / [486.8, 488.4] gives 2.66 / 9.0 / 5.2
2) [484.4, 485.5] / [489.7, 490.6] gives 1.54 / 2.0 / 2.7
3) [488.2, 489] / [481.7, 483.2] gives 1.85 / 3.4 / 3.4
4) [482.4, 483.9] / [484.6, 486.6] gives 1.70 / 3.0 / 2.8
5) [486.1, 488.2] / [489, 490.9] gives 2.14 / 5.0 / 4.2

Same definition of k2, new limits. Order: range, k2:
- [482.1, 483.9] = 6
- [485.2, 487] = 1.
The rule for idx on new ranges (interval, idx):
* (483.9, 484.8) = 612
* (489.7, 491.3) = 606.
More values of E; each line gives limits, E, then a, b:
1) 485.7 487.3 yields 0.4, 21.8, 19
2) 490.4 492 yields 1.6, 24.3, 23.7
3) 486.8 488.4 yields 2.5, 23.8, 23.4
